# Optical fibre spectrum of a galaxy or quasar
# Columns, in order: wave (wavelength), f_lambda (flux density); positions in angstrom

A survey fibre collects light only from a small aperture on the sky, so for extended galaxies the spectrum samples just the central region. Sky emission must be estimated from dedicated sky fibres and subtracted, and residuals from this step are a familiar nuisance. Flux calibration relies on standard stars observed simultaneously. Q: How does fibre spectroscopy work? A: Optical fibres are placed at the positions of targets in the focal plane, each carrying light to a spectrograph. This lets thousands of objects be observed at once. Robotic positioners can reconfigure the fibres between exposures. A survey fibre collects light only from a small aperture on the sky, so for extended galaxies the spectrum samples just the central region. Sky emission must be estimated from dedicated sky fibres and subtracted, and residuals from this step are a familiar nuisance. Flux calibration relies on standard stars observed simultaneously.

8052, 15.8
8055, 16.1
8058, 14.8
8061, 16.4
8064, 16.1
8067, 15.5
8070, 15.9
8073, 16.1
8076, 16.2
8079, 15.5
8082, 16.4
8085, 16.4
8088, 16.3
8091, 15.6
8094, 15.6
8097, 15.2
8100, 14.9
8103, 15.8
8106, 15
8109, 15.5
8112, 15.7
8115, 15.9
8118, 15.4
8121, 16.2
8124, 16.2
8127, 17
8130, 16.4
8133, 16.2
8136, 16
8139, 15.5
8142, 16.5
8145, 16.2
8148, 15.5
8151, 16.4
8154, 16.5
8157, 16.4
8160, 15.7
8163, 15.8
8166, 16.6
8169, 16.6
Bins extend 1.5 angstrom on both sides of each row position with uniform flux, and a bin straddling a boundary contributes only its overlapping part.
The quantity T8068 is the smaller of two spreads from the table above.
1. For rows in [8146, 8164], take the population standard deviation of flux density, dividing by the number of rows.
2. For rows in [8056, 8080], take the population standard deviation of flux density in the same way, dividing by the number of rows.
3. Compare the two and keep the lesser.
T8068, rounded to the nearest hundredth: 0.39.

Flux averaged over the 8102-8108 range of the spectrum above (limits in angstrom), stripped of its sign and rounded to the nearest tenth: 15.4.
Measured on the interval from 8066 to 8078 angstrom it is 15.9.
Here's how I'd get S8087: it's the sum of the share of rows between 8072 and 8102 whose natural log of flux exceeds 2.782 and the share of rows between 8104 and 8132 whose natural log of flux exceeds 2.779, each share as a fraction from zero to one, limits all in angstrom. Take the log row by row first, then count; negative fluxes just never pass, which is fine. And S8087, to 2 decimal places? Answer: 0.84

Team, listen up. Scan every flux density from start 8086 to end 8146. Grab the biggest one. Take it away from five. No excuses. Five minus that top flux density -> -12.0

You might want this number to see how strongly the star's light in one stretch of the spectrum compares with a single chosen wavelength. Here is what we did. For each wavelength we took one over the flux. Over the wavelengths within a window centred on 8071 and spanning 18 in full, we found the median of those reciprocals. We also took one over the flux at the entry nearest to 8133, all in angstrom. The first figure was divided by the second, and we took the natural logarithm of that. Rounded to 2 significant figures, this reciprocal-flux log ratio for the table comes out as 0.012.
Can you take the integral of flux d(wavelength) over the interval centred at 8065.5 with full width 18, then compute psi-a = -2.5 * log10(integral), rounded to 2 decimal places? -6.13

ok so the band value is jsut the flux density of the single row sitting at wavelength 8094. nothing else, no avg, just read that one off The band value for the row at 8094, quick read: 15.6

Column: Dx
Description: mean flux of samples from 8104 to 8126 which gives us 15.7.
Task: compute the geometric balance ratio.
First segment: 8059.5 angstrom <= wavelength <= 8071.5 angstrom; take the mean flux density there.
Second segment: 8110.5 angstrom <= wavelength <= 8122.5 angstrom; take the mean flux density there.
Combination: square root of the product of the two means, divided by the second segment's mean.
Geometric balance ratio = 1.01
